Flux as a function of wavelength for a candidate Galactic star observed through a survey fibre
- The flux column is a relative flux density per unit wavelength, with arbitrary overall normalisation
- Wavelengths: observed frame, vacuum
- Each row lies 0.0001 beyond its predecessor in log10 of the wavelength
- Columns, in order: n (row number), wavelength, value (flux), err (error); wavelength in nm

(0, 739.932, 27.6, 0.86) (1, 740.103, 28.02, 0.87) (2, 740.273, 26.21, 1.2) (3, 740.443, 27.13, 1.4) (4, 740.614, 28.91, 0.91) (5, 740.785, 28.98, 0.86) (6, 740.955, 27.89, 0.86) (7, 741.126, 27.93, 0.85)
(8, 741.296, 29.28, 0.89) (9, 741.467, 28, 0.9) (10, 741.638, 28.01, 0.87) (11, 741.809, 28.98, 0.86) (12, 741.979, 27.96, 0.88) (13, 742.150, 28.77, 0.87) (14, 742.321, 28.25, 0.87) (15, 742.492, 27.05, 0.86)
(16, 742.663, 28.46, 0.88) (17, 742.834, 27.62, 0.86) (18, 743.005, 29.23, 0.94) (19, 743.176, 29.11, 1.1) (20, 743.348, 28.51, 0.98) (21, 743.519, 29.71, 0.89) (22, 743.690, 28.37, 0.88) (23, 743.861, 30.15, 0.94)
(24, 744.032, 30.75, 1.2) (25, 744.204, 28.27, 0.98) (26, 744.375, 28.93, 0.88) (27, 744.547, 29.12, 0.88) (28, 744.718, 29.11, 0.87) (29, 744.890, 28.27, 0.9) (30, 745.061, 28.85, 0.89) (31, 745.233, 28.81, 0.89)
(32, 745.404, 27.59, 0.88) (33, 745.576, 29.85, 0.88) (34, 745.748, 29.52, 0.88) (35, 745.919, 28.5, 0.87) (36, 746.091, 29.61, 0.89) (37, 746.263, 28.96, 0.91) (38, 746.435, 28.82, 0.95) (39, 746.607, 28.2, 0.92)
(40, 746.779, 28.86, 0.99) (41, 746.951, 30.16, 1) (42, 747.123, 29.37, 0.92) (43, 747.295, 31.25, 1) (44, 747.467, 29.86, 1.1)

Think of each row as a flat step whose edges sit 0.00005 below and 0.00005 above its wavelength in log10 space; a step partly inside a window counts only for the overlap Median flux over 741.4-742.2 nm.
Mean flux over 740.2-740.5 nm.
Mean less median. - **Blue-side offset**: -1.3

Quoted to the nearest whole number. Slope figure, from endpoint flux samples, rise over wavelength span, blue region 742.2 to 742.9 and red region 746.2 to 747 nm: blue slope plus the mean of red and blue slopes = -1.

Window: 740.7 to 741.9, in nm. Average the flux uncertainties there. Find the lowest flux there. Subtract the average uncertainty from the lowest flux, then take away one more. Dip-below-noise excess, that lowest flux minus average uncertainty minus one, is 26.0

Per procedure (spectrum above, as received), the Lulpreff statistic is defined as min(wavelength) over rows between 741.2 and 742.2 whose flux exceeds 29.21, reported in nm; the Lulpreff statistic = 741.296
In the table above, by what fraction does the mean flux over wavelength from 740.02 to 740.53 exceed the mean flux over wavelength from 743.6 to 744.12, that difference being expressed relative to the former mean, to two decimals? -0.10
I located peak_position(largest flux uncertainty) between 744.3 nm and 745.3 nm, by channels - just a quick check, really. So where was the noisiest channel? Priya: 744.890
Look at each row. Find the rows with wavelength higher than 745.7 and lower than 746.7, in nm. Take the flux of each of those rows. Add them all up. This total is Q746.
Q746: 174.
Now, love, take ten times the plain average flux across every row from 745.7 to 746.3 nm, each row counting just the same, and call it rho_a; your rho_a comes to 291.5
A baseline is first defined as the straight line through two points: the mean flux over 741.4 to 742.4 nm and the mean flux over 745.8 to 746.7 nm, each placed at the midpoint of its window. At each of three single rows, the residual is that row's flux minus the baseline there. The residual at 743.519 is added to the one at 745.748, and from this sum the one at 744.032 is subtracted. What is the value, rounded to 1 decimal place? -0.2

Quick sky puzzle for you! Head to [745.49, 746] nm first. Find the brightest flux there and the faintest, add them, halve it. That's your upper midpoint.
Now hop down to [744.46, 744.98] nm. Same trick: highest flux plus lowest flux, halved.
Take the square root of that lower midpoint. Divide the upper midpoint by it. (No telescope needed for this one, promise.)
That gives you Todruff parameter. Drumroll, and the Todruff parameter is 5.45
